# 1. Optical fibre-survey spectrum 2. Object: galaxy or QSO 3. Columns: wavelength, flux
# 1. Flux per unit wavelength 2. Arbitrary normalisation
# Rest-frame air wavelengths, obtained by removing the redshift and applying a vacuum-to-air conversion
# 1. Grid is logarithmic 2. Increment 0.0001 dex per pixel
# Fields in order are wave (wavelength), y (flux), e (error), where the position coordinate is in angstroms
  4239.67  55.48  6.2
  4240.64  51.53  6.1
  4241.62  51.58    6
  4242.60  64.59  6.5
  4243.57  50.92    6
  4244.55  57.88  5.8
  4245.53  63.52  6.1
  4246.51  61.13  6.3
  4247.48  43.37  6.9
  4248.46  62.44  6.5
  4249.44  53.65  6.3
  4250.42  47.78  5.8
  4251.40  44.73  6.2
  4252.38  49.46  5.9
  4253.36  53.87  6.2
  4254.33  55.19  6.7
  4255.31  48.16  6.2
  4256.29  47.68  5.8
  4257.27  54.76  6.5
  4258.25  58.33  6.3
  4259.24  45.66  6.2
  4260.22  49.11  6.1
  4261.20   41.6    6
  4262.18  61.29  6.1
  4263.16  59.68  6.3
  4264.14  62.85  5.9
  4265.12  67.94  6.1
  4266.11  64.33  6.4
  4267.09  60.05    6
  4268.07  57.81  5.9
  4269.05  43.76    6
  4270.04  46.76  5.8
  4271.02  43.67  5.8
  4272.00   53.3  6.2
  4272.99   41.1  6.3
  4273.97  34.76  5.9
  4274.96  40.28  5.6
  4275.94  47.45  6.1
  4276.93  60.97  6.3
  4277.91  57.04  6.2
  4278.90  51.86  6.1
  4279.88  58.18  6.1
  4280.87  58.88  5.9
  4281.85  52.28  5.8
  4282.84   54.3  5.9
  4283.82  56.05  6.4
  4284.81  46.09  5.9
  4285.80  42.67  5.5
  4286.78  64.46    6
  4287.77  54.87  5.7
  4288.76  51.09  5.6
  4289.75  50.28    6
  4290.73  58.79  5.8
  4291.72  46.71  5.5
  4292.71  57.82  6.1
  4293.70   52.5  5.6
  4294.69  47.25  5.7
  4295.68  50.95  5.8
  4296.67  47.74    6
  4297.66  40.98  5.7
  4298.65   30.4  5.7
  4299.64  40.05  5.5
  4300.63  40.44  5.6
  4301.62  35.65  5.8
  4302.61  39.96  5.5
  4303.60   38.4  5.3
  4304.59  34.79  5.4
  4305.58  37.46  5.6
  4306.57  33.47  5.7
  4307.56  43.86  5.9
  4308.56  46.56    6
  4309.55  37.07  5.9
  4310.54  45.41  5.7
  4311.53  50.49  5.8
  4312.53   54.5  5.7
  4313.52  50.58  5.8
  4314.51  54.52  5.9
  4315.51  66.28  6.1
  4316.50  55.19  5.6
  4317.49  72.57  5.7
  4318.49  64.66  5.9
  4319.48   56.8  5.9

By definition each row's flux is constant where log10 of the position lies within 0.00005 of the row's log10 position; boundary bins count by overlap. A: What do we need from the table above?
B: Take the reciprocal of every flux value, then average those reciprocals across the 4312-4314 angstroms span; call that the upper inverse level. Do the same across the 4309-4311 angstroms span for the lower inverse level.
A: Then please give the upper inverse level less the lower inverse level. -0.005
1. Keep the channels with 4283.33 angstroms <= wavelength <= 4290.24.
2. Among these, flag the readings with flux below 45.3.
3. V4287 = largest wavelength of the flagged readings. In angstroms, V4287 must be 4285.80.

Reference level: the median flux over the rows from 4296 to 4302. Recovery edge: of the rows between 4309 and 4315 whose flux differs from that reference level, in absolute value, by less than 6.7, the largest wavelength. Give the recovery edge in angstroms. 4310.54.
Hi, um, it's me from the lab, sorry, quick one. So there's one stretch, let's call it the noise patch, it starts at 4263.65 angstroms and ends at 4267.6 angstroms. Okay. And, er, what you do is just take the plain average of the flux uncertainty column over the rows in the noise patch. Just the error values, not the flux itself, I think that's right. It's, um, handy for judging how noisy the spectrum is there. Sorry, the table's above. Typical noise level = 6.10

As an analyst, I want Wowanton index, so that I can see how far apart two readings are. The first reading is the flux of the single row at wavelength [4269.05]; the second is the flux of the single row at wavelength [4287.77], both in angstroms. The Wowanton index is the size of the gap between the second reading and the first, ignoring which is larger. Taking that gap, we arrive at 11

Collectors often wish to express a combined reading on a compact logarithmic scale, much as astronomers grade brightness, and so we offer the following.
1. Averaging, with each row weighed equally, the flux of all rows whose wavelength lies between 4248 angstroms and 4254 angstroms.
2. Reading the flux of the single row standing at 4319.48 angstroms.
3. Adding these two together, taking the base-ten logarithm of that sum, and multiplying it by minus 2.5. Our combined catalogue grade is -5.09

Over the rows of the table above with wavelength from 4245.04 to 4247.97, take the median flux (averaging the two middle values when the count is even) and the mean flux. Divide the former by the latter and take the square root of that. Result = 1.04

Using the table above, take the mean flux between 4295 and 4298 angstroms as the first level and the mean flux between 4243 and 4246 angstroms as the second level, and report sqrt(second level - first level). 3.3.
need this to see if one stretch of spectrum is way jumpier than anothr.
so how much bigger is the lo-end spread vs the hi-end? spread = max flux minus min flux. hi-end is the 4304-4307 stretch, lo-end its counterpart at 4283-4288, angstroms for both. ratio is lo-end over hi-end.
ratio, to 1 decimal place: 5.5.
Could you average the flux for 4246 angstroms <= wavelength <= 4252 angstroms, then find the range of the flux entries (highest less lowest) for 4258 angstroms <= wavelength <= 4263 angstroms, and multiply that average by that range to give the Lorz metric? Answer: 1027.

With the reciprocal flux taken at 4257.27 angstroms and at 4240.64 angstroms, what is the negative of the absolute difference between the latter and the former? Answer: -0.001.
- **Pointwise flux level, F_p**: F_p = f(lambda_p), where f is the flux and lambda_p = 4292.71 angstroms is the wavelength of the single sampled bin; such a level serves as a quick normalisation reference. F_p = 57.82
